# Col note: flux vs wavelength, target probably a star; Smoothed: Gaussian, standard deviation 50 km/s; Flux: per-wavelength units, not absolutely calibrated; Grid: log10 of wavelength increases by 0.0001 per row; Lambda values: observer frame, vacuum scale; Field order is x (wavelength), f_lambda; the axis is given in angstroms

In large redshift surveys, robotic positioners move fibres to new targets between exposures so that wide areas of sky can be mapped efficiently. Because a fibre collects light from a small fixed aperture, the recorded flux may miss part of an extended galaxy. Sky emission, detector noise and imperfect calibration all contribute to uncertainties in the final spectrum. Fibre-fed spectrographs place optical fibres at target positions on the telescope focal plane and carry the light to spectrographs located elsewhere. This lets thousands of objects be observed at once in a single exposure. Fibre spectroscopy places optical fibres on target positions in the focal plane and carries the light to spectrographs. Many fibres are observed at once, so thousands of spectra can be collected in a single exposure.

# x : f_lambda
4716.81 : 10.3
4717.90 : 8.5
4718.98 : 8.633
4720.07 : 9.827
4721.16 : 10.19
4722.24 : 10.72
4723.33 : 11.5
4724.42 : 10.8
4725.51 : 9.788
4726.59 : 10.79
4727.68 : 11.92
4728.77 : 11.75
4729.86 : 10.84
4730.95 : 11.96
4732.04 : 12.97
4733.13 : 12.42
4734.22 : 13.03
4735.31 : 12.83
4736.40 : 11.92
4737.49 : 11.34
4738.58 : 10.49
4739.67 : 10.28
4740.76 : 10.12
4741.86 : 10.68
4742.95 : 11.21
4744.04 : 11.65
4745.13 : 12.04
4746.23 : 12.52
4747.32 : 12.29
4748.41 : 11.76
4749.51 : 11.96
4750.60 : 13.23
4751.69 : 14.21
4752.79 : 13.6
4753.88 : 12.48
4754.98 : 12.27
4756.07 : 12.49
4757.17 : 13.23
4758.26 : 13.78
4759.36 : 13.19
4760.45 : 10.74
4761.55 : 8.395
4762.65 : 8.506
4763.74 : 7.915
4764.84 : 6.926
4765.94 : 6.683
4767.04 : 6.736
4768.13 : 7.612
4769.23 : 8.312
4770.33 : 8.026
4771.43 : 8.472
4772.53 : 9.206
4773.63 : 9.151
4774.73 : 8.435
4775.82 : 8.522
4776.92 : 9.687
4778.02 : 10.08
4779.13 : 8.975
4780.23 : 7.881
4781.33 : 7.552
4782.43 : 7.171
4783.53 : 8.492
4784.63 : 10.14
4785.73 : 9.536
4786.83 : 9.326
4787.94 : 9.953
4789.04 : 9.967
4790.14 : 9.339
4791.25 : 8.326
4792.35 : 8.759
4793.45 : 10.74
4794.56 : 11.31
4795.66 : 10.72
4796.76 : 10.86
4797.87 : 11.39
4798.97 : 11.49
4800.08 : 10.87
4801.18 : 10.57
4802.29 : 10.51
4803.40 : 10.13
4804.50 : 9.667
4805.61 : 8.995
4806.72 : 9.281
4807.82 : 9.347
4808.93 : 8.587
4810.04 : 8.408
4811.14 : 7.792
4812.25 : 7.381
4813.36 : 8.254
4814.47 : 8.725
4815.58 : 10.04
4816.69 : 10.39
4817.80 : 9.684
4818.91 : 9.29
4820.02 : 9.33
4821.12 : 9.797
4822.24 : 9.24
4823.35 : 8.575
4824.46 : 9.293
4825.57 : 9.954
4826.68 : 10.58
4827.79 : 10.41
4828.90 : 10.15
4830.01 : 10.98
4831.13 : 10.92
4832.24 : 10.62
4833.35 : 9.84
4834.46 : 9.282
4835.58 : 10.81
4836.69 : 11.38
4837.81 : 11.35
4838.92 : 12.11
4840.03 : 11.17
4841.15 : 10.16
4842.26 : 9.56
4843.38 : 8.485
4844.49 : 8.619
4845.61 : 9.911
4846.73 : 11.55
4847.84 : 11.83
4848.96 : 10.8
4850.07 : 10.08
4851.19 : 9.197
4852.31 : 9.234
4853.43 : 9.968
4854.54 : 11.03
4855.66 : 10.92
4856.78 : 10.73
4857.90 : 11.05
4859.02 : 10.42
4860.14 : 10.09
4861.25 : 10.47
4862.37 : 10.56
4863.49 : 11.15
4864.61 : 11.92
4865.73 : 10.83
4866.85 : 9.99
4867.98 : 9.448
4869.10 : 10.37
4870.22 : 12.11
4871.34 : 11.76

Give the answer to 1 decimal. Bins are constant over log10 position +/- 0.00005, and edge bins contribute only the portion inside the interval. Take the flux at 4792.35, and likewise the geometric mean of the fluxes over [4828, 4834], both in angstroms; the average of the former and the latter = 9.6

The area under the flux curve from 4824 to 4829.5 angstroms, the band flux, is 56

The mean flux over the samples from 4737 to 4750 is 11.4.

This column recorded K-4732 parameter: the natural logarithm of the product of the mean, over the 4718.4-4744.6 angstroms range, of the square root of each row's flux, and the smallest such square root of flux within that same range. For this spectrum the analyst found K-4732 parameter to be 2.28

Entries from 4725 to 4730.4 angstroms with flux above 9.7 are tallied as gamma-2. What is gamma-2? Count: 5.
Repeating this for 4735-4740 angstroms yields 5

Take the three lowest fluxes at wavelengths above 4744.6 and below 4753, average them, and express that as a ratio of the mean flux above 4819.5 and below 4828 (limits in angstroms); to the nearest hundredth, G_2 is 1.24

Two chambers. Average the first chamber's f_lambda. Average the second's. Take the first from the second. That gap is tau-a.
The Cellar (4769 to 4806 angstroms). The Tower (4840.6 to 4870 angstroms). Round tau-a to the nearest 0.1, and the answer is 0.8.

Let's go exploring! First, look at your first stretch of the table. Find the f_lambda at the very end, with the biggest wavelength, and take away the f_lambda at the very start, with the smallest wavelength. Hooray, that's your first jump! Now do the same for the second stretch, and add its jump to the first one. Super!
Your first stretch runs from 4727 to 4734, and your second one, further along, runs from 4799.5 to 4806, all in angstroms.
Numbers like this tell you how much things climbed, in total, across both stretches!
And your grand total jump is -1.4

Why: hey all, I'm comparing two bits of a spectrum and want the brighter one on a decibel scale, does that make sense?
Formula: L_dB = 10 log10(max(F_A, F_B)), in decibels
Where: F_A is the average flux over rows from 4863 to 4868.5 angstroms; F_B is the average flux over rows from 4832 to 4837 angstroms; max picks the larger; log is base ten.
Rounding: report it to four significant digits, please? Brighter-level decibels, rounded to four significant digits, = 10.28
